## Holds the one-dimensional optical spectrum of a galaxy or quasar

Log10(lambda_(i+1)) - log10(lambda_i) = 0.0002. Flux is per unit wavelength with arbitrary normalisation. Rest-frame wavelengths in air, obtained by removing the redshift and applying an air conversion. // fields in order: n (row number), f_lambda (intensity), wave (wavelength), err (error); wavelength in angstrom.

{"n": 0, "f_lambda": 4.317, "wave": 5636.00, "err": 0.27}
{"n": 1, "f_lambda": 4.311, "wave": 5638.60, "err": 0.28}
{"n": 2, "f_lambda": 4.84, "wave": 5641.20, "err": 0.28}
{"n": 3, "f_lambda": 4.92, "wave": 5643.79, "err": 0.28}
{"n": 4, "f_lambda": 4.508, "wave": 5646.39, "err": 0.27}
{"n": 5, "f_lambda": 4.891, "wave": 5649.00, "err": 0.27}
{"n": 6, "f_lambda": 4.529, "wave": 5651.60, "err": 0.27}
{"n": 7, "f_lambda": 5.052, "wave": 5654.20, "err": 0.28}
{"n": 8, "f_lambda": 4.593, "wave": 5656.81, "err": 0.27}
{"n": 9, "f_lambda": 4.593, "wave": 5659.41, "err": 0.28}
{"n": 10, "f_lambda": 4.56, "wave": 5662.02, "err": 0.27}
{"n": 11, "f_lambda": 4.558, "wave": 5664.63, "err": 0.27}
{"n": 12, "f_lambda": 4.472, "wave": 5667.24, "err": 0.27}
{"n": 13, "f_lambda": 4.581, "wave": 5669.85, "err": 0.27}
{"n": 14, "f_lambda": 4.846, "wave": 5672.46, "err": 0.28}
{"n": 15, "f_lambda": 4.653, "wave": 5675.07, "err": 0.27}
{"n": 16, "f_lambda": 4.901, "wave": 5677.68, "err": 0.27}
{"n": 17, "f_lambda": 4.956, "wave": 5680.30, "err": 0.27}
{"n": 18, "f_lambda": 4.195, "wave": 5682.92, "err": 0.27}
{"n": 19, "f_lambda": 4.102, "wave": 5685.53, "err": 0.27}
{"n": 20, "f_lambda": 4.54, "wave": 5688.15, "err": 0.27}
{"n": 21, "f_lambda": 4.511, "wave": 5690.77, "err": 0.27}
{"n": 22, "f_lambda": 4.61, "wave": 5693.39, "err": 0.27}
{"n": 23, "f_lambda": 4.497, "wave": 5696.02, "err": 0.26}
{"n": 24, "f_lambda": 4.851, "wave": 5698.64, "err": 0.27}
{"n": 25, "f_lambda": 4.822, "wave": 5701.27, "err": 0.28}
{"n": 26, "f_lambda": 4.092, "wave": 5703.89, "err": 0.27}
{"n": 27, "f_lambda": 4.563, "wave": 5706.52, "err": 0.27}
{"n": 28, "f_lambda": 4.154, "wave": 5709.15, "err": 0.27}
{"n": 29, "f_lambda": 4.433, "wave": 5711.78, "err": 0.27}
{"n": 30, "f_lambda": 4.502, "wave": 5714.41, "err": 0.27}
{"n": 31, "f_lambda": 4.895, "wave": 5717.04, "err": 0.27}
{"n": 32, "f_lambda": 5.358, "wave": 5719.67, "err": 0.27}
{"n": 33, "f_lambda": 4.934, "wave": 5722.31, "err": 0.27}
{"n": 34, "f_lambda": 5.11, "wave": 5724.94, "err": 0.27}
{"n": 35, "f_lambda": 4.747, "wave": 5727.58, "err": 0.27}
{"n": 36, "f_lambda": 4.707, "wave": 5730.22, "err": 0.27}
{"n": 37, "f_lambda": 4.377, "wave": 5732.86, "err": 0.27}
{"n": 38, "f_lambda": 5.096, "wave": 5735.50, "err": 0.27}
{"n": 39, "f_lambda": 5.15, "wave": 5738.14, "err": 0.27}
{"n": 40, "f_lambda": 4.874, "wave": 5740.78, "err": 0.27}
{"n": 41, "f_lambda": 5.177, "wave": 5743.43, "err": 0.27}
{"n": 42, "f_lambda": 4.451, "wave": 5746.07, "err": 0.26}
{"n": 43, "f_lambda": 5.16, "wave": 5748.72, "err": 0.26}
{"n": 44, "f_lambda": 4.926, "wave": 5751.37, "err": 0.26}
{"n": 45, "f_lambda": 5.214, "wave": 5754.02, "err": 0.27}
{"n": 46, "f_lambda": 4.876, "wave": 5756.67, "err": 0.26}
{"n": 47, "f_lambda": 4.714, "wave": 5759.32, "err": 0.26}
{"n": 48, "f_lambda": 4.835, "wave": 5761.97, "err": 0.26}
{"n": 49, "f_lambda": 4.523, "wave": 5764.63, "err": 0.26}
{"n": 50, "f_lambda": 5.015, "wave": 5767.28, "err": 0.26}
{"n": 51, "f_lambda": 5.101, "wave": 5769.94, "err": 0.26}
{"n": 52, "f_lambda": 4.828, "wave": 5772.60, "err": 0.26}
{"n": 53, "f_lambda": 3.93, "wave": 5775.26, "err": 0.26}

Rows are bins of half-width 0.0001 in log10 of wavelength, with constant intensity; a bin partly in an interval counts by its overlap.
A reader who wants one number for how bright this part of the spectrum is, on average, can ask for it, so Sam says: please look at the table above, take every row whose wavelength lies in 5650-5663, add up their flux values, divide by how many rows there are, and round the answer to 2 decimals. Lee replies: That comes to 4.67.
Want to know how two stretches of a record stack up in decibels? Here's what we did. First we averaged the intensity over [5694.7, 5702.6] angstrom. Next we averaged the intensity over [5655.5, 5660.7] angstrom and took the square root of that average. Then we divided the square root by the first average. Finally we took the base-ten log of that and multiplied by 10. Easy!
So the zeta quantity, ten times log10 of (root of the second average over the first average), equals -3.43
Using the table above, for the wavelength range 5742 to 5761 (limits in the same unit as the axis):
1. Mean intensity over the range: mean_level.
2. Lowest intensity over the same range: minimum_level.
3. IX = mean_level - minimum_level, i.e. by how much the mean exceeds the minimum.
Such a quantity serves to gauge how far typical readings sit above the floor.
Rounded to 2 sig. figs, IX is 0.48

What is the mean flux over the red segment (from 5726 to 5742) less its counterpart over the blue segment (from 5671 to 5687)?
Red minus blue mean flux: 0.22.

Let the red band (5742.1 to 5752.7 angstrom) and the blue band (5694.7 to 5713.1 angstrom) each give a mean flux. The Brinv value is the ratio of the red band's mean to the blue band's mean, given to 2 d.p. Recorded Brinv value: 1.10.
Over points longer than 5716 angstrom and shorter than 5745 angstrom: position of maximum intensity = 5719.67 angstrom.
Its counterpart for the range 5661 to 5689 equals 5680.30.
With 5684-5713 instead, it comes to 5698.64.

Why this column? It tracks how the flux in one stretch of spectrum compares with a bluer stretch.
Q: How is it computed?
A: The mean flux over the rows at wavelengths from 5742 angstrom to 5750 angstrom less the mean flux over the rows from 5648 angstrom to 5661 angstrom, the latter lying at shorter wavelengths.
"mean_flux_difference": 0.20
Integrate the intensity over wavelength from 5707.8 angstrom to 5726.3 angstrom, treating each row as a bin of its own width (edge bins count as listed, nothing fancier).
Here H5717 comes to 88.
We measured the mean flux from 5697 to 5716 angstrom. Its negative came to -4.49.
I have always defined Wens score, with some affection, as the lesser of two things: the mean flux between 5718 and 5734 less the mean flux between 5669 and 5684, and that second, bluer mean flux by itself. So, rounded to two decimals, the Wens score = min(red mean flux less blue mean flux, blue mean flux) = 0.18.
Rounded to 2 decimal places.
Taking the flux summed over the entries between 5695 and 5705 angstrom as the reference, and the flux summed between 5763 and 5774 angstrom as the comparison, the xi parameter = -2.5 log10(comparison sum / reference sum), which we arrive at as -0.07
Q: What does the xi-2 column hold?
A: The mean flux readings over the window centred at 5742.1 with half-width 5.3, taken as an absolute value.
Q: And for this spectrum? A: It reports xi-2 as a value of 4.91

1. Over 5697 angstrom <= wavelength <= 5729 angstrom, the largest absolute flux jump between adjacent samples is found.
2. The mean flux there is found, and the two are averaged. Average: 2.72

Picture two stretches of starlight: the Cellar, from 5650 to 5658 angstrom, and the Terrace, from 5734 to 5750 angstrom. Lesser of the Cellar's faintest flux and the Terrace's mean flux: 4.53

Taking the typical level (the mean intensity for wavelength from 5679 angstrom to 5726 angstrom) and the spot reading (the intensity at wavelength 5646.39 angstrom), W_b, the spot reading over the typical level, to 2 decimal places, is 0.98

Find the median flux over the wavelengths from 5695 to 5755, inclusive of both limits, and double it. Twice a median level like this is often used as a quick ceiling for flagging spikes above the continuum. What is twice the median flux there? 9.70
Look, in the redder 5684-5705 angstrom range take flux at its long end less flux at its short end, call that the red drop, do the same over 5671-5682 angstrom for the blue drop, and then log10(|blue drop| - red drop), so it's -0.9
